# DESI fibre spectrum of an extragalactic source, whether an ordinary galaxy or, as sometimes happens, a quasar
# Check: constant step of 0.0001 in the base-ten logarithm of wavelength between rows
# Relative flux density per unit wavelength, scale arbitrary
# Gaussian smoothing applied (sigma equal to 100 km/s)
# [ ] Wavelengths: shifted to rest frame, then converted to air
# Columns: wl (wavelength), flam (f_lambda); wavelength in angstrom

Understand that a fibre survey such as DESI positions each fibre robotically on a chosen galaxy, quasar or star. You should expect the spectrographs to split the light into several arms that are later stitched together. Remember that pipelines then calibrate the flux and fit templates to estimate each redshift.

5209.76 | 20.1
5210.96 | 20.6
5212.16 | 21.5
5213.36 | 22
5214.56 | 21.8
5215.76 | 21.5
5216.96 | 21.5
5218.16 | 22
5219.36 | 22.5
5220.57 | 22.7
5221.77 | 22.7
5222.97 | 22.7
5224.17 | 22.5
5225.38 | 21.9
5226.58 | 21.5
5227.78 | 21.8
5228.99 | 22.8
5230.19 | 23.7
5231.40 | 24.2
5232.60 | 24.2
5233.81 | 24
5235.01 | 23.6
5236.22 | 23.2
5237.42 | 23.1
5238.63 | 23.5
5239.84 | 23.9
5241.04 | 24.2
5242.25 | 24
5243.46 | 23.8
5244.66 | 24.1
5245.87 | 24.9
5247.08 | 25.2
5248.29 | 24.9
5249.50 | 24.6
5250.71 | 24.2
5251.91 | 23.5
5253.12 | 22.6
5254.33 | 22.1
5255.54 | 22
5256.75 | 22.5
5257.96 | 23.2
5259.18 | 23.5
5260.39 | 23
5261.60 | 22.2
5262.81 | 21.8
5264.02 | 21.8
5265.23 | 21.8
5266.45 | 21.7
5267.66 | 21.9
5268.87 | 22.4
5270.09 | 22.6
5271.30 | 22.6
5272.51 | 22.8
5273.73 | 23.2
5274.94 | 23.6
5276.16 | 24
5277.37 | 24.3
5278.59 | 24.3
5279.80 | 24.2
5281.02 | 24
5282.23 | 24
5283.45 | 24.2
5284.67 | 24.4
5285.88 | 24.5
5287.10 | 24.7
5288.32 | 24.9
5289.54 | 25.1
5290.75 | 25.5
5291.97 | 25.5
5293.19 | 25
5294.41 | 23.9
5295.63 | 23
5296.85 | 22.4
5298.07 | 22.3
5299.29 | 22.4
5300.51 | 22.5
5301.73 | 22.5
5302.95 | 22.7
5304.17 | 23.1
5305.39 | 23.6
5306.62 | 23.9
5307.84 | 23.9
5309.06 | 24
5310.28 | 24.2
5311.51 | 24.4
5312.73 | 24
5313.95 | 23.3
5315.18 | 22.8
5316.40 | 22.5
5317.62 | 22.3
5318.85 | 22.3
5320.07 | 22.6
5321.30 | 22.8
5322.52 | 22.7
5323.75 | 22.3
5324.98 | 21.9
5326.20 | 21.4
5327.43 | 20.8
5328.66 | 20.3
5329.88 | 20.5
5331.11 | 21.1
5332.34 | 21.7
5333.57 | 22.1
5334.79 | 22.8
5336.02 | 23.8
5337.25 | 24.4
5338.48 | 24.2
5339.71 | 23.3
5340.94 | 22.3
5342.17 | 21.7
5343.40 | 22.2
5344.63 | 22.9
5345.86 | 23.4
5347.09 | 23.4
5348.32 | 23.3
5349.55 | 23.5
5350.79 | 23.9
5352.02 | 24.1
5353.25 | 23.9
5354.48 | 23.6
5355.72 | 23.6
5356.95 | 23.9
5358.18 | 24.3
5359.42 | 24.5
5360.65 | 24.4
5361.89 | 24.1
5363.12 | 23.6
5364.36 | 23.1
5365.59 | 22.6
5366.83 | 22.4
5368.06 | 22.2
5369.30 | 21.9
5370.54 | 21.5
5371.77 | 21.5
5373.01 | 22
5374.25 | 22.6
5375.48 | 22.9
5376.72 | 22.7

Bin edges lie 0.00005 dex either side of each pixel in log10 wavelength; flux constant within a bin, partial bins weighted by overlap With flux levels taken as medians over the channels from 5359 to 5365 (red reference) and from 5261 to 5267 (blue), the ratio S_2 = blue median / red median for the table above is 0.90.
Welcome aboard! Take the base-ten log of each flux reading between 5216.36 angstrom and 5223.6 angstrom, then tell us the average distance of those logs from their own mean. 0.0078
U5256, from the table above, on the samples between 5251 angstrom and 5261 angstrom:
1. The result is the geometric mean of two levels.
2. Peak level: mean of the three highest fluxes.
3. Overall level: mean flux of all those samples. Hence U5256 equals 23.1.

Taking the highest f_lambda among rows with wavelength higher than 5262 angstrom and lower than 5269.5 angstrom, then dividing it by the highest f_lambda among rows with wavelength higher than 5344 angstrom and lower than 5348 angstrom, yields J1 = 0.96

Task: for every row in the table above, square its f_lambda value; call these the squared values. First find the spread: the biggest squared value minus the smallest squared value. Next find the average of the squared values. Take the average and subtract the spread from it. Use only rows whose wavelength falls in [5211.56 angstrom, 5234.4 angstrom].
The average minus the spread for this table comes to 384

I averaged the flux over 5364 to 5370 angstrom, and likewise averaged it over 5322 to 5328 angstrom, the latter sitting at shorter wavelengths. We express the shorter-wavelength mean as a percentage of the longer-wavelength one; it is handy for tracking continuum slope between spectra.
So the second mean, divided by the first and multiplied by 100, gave 97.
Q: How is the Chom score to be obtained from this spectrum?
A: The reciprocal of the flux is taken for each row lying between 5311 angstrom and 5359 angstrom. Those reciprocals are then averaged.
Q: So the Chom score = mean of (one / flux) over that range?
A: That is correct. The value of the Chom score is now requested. 0.0439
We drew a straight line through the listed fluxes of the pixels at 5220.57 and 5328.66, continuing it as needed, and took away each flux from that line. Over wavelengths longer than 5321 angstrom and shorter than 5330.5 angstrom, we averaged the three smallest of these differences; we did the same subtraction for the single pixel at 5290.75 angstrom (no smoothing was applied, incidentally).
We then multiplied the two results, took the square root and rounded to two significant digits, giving 3.1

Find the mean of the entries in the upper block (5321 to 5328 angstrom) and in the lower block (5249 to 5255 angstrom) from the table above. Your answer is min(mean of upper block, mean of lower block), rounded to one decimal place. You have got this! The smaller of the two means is 22.0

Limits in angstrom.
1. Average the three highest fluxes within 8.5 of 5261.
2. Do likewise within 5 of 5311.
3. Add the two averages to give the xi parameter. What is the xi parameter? 47.4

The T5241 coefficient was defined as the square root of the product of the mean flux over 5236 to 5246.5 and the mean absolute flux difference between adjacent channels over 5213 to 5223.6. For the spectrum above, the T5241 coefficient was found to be 2.3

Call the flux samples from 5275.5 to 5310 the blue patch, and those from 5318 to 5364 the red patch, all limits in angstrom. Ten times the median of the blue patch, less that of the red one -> 217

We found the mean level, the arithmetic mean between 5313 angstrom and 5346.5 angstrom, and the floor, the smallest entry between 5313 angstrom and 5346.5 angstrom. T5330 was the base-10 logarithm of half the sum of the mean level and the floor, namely 1.33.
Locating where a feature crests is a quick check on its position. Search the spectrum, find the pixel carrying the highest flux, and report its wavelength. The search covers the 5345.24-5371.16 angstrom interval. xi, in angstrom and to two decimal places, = 5359.42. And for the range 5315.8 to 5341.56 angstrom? 5337.25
